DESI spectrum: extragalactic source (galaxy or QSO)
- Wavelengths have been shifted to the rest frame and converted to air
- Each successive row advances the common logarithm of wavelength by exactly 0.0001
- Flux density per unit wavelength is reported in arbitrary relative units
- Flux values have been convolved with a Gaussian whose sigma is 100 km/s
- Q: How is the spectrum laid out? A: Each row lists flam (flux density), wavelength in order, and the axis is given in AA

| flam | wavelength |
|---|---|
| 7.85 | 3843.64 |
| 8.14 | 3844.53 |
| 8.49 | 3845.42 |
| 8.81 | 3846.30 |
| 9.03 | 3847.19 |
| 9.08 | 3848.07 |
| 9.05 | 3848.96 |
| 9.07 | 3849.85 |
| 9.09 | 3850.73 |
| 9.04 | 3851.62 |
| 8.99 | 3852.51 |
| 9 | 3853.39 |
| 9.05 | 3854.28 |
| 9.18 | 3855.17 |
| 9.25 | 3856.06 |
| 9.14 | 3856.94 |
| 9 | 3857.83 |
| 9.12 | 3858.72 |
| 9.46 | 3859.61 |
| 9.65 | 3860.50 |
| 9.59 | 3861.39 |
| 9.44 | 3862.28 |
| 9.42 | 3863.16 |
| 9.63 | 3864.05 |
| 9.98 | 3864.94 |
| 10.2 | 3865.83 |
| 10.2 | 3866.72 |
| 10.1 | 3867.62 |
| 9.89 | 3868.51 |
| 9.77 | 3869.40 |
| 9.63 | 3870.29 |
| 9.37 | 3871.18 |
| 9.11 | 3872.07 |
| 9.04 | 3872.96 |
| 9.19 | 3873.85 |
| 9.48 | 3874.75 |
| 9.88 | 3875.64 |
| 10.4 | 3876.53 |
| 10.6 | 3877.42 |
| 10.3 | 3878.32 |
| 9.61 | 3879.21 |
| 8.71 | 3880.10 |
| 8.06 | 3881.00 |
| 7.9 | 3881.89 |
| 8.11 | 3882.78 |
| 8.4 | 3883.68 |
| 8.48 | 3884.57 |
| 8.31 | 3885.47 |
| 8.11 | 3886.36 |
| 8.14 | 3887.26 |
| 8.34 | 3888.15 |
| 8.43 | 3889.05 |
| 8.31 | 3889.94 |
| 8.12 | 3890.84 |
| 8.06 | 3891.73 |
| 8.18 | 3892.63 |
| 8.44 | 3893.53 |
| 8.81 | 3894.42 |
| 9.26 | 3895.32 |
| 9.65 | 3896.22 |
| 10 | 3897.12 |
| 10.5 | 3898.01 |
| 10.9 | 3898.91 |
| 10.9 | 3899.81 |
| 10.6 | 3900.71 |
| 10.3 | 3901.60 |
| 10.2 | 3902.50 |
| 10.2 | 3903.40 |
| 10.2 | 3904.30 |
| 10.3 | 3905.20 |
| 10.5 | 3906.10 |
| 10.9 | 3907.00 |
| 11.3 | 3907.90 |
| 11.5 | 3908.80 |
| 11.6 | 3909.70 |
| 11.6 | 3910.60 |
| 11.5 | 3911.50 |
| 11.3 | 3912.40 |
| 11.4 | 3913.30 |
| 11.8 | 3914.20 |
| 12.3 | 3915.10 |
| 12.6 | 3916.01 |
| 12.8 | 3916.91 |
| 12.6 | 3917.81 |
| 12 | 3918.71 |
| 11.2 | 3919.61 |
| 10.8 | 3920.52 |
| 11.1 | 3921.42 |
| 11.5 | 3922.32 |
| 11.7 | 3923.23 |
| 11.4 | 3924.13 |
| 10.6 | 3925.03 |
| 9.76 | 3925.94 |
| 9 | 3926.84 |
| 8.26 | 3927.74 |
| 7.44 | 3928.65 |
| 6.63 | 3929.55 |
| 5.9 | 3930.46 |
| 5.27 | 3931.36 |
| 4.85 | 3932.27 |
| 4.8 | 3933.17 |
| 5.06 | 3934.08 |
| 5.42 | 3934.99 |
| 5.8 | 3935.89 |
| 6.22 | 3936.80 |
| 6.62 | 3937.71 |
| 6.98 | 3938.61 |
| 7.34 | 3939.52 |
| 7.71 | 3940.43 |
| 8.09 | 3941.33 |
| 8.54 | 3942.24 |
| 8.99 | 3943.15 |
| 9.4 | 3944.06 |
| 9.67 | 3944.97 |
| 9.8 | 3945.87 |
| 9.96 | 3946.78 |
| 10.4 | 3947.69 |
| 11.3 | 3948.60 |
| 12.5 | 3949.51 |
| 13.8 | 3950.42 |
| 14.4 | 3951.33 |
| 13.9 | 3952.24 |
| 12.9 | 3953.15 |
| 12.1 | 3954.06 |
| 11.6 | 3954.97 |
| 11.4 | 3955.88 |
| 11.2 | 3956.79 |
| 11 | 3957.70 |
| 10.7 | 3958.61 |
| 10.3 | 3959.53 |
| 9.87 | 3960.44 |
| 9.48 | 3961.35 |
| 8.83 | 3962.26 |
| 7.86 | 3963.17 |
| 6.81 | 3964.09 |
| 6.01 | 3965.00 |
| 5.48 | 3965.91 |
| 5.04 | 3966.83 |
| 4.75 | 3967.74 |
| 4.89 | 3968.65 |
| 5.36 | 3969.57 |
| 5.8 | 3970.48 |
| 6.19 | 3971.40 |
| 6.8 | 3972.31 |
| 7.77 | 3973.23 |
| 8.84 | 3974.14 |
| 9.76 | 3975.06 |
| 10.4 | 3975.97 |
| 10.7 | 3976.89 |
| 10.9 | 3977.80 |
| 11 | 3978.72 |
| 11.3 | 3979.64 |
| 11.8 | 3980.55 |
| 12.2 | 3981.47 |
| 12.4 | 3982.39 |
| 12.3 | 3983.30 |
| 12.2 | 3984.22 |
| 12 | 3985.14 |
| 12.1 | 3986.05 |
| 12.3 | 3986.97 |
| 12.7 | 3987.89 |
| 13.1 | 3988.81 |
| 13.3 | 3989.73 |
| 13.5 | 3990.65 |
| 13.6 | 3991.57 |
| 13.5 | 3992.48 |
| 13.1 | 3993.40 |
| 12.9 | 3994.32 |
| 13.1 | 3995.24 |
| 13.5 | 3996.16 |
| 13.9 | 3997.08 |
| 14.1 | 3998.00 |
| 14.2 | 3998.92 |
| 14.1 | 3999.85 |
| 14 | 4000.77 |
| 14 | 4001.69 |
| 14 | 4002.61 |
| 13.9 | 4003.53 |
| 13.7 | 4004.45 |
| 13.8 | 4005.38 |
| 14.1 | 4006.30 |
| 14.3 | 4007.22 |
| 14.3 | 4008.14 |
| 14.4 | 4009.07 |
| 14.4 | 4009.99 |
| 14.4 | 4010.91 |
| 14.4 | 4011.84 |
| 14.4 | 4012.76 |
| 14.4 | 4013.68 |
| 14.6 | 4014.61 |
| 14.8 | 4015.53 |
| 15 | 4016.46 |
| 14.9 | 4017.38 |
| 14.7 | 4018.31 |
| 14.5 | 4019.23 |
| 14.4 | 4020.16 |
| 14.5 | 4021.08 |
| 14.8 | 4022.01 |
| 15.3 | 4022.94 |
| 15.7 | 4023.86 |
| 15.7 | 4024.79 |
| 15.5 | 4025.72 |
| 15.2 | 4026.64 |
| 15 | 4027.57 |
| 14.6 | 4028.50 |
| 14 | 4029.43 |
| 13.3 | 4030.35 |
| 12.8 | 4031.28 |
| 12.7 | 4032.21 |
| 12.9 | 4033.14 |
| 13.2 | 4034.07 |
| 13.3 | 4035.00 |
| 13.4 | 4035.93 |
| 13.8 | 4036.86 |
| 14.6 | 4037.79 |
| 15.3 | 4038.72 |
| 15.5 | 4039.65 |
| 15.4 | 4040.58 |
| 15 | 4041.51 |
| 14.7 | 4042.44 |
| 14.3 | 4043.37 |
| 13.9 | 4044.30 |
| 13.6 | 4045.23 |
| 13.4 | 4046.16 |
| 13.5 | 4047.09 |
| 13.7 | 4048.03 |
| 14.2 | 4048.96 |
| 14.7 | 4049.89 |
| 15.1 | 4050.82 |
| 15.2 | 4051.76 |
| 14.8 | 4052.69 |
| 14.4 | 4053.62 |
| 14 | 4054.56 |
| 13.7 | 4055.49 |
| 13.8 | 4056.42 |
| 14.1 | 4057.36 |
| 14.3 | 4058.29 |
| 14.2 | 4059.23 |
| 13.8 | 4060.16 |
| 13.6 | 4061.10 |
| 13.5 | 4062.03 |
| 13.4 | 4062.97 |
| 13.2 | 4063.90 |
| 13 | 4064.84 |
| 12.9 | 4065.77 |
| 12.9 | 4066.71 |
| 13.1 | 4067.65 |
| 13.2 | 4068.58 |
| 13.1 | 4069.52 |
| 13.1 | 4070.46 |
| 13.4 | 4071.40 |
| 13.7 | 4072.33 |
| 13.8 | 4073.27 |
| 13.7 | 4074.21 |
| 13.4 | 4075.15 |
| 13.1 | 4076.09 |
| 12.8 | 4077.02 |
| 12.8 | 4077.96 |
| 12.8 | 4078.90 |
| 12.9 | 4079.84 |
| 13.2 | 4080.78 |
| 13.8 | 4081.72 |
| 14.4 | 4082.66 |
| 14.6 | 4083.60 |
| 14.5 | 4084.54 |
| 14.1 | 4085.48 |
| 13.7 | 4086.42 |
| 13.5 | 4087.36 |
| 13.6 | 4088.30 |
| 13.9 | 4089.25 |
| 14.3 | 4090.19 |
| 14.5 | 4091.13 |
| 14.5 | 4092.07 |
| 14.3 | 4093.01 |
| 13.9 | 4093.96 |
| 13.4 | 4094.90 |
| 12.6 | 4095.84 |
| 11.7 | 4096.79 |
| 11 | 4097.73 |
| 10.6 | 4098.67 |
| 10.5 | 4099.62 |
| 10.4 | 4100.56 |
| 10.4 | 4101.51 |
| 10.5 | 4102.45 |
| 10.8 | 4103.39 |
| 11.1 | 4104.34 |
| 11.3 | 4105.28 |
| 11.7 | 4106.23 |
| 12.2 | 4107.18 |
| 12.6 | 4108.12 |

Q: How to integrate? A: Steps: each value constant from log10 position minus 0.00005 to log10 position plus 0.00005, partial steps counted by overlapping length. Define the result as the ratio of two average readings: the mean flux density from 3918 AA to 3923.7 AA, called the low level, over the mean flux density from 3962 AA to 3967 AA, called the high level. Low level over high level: 1.71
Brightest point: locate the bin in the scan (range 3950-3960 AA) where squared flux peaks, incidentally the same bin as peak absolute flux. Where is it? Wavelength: 3951.33 AA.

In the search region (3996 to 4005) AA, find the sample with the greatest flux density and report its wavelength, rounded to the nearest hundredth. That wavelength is 3998.92 AA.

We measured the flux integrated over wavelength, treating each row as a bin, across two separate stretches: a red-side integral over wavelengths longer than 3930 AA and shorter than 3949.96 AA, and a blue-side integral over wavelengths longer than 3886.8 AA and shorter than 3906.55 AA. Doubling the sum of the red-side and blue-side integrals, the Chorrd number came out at 684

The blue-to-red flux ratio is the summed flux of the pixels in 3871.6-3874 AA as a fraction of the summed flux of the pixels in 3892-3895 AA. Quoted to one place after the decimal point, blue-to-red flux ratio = 1.1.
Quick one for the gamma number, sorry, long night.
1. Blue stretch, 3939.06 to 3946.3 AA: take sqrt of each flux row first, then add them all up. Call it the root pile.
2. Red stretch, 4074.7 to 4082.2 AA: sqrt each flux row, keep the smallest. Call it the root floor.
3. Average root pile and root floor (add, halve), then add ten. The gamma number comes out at 23.6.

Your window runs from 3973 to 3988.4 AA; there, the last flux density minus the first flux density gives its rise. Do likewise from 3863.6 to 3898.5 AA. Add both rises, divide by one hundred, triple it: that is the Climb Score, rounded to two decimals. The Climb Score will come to 0.17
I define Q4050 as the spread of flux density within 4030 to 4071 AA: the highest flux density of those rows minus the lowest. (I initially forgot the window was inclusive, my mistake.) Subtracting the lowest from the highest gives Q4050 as 2.8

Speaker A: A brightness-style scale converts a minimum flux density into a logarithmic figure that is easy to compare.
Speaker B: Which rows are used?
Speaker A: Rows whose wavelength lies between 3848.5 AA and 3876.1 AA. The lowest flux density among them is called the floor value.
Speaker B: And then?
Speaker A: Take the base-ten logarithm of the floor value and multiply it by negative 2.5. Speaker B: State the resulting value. -2.38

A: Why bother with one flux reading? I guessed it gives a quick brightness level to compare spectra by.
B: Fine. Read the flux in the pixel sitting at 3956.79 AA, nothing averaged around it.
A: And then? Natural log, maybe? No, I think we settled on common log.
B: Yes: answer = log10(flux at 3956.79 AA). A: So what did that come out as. 1.05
